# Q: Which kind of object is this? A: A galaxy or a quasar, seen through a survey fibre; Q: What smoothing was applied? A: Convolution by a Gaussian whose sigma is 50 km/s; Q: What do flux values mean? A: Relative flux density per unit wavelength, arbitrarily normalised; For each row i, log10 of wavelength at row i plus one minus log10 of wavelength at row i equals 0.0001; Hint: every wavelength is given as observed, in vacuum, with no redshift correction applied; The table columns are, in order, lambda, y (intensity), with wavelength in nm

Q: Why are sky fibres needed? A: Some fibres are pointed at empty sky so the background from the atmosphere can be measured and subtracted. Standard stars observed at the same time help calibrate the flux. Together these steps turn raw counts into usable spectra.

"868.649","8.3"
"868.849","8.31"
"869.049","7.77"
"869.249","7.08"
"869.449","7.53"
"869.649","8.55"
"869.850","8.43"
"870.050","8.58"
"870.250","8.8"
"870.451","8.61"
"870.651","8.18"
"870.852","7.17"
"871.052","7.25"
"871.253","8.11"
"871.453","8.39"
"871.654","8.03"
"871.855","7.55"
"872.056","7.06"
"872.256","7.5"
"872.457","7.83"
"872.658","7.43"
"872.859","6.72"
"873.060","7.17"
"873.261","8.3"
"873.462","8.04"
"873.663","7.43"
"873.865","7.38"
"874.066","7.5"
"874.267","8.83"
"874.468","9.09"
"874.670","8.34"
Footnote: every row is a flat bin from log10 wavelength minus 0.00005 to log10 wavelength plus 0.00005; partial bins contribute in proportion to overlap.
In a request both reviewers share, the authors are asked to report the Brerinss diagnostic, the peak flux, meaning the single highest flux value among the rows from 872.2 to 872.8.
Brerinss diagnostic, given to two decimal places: 7.83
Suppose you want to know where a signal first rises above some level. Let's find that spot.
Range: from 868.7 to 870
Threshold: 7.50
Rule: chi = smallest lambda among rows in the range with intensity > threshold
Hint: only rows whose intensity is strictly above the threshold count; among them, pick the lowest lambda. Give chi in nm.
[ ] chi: 868.849 nm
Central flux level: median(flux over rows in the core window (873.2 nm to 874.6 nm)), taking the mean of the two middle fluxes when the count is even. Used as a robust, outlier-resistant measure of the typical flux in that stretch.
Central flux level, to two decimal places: 8.04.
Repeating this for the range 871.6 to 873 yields 7.50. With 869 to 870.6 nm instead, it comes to 8.49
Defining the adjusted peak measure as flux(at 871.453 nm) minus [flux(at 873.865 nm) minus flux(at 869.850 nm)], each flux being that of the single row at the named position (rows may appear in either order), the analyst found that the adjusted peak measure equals 9.4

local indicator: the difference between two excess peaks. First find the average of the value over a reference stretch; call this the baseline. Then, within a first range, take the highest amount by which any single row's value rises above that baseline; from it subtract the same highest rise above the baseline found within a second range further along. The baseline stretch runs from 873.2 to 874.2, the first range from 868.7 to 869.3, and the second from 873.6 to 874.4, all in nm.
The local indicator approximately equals -0.52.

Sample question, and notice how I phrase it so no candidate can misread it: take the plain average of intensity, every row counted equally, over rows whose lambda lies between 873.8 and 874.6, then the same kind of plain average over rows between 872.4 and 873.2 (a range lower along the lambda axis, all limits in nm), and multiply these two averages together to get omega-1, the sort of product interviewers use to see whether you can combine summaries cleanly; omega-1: 60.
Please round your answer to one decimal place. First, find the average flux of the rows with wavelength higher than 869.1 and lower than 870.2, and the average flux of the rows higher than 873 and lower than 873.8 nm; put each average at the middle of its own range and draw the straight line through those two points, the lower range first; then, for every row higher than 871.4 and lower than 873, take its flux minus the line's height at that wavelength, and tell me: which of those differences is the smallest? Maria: -1.1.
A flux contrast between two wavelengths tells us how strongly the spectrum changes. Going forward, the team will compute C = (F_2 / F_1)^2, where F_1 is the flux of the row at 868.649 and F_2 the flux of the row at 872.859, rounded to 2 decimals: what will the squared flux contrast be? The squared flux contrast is 0.66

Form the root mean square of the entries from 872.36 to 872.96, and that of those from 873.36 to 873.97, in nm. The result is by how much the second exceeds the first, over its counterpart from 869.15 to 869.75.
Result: 0.04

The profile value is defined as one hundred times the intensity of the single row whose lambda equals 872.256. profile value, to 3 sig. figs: 750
